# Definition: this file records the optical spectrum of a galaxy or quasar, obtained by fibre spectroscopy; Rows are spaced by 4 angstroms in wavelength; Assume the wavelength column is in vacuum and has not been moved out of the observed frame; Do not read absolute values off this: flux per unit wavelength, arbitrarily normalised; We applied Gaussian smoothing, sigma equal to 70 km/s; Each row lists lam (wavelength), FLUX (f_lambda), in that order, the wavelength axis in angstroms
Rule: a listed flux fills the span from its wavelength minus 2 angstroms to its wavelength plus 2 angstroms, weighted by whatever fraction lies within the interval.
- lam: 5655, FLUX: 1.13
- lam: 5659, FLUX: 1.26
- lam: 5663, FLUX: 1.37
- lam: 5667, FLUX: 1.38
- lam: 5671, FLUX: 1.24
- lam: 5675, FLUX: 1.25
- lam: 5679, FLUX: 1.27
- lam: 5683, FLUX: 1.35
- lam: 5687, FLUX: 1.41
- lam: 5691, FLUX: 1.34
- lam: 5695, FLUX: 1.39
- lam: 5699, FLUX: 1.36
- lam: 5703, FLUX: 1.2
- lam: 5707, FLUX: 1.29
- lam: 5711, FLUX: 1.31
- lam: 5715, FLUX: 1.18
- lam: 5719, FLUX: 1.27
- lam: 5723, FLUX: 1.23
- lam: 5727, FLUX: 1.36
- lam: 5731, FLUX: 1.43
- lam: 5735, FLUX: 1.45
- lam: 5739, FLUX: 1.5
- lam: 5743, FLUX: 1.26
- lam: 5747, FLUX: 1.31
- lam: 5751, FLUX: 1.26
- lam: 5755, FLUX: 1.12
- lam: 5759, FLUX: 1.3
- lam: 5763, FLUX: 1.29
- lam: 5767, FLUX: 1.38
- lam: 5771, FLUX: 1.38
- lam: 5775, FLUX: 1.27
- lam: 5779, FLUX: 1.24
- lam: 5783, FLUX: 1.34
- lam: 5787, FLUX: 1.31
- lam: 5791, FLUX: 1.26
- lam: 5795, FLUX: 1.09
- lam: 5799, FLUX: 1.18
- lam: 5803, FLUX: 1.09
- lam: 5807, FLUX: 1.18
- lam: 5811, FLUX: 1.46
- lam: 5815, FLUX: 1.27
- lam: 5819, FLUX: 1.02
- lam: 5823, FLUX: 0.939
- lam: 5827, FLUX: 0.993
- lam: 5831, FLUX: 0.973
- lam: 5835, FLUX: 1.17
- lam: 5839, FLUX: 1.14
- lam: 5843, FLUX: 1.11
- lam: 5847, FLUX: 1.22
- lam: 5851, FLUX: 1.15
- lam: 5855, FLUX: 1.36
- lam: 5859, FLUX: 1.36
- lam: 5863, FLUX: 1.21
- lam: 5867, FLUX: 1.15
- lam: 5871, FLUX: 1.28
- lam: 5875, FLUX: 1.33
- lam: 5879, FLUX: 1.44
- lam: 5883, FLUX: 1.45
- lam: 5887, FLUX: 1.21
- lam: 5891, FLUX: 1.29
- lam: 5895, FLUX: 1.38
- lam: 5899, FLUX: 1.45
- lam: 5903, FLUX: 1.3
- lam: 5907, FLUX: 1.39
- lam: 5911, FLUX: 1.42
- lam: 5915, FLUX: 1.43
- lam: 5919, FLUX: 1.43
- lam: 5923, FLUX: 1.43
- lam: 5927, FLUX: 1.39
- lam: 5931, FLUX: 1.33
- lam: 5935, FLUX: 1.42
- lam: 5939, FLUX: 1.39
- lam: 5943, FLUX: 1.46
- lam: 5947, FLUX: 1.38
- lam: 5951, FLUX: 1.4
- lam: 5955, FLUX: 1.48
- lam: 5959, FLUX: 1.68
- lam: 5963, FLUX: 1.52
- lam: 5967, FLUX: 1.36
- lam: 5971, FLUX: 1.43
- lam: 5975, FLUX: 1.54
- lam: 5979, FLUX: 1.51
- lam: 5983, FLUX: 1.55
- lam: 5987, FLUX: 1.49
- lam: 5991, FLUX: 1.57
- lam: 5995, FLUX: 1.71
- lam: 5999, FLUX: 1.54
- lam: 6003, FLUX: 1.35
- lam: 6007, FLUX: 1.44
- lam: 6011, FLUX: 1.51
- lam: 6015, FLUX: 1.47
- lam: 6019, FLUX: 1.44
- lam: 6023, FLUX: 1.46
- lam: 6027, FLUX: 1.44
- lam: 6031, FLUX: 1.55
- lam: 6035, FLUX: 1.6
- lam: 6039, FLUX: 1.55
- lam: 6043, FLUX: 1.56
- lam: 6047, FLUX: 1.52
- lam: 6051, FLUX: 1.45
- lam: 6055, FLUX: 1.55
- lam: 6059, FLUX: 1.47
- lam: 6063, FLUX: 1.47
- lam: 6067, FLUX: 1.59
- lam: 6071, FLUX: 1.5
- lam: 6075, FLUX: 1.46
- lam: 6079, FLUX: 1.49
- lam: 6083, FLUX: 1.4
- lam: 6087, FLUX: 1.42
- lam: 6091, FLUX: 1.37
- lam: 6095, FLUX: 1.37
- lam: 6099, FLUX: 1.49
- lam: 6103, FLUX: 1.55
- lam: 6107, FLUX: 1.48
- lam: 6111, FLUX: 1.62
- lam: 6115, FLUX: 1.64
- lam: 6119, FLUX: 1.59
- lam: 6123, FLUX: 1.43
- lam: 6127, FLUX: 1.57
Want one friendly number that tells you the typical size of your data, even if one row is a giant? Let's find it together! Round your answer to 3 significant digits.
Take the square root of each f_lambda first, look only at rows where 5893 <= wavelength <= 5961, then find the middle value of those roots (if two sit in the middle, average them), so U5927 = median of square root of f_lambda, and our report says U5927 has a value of 1.19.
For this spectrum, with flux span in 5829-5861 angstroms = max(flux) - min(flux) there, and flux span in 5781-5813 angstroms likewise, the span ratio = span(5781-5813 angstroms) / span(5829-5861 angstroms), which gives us 1.0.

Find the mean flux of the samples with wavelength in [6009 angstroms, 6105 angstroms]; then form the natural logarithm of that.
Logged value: 0.40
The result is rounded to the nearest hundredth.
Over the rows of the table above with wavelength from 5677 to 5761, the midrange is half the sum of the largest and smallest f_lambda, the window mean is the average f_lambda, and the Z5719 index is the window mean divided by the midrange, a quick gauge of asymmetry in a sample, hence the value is 1.00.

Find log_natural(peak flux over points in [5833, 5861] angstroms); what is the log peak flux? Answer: 0.31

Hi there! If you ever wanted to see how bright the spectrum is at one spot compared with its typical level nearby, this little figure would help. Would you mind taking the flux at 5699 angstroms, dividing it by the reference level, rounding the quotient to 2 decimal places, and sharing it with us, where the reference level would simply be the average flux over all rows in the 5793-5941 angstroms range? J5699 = 1.07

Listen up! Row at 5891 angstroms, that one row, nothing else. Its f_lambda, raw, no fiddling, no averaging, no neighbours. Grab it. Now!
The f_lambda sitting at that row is 1.29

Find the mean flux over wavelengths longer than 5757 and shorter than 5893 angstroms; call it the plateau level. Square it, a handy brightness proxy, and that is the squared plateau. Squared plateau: 1.51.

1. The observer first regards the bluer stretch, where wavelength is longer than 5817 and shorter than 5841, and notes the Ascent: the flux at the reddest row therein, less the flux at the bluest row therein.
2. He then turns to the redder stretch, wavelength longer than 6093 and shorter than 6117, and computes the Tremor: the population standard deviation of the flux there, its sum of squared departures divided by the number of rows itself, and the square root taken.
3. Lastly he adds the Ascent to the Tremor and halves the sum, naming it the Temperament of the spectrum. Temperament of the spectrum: 0.11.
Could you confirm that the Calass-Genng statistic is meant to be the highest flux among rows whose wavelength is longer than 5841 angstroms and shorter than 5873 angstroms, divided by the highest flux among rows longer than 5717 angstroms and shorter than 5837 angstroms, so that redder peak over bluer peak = 0.91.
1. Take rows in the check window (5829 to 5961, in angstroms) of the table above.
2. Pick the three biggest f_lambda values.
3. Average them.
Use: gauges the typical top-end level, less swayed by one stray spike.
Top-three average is 1.54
